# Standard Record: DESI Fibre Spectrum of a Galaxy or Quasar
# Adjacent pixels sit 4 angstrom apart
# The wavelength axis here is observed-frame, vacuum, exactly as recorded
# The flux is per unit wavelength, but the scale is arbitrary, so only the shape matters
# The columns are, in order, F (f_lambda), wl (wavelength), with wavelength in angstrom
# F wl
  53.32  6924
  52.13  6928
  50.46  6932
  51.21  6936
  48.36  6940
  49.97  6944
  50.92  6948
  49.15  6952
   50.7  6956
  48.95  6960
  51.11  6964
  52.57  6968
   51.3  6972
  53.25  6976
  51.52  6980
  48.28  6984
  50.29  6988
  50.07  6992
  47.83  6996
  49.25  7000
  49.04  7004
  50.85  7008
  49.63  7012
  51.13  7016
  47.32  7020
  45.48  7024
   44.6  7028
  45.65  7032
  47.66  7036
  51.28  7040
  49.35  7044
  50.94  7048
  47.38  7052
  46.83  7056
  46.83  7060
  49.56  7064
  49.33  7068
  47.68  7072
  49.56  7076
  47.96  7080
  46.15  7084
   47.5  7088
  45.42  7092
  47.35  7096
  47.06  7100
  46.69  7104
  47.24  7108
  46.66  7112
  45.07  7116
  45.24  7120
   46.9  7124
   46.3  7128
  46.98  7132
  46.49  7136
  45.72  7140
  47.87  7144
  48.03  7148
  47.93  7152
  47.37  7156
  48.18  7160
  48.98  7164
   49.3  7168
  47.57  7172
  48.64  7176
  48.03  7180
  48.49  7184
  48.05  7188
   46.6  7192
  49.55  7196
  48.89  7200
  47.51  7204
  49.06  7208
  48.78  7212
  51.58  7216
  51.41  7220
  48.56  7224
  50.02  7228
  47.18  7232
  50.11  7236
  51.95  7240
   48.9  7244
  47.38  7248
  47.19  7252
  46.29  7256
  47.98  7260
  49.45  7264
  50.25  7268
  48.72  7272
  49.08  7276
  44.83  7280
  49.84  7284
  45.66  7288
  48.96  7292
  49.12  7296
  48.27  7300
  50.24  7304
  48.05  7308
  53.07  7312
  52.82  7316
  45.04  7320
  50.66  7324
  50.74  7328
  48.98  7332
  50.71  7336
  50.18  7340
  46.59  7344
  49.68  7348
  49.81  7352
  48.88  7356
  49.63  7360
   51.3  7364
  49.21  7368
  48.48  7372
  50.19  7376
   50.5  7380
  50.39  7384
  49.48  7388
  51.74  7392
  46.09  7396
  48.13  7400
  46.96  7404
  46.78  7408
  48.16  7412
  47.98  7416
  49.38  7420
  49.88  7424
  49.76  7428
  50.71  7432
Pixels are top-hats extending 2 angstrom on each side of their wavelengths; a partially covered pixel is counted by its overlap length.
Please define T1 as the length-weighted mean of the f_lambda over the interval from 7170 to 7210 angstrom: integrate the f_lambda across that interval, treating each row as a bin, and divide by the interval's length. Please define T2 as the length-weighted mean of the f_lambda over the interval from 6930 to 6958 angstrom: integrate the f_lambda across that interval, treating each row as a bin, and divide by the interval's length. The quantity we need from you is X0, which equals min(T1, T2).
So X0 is 48.24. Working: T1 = 48.2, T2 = 50.1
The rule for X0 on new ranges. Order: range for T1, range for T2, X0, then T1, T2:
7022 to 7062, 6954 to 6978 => 47.60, 47.6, 51.3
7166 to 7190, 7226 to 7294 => 48.35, 48.3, 48.5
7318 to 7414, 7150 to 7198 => 48.22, 49.1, 48.2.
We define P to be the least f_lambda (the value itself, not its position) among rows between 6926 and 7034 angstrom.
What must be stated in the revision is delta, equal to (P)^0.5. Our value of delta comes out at 6.68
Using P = 44.6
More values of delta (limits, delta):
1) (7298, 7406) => 6.71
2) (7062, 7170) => 6.71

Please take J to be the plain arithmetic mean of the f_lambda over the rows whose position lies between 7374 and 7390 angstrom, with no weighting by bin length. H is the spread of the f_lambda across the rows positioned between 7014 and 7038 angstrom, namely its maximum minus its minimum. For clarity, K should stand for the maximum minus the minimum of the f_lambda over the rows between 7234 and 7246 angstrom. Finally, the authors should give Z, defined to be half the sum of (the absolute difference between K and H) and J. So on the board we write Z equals 26.8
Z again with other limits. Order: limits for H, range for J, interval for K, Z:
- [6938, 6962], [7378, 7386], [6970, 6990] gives 26.4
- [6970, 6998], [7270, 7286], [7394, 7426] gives 24.9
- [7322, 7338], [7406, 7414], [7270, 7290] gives 25.4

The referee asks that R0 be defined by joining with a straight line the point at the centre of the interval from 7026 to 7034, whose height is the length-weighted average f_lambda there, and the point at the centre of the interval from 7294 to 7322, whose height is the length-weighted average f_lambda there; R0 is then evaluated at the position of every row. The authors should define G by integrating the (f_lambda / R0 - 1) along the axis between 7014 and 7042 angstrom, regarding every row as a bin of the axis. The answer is 1.55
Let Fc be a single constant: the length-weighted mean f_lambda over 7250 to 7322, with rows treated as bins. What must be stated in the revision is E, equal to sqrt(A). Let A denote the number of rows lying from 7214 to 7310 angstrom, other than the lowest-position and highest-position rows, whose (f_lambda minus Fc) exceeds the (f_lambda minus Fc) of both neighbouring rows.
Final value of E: 2.6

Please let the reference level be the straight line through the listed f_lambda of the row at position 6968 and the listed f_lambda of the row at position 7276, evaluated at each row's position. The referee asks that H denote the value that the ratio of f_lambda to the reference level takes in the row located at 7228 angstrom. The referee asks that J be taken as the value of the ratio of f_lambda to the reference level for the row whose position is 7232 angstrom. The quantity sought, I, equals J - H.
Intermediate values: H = 1.01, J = 0.95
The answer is -0.06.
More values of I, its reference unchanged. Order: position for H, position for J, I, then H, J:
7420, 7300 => -0.05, 1.04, 0.99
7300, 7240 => 0.06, 0.99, 1.05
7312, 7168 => -0.11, 1.09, 0.98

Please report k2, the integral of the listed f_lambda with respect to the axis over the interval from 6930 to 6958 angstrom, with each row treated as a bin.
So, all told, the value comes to 1403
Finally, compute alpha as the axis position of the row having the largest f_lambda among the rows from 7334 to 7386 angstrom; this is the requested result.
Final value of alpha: 7364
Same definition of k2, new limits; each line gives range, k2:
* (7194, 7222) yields 1387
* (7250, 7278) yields 1356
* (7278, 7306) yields 1348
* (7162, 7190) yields 1356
